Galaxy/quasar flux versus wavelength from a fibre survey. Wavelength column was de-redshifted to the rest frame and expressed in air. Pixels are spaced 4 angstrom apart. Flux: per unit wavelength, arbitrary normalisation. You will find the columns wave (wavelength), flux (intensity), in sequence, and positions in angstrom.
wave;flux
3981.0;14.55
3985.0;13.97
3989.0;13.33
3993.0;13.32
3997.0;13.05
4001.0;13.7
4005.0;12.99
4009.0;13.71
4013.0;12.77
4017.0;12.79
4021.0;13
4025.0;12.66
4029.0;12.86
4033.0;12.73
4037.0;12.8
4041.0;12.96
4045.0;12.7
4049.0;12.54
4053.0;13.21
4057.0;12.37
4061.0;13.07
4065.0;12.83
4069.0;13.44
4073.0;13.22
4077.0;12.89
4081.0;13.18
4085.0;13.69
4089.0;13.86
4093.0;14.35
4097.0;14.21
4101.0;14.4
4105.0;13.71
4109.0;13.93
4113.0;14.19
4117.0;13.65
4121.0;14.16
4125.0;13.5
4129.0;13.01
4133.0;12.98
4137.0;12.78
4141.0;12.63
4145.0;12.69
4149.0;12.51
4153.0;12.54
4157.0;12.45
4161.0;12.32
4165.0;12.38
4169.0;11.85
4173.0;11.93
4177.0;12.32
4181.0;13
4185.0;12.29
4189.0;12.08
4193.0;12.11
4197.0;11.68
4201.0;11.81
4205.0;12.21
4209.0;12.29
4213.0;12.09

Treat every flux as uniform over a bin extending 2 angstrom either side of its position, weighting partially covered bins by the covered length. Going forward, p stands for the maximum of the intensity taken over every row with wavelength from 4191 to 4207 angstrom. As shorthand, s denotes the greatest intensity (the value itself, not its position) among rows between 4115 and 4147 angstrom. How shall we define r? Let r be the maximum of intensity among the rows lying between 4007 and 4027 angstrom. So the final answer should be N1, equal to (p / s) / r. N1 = 0.063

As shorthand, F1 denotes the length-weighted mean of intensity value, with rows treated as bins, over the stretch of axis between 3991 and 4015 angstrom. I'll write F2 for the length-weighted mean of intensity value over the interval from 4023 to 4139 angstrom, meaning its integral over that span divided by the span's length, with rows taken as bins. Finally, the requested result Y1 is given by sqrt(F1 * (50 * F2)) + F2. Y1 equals 107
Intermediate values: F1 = 13.3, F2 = 13.3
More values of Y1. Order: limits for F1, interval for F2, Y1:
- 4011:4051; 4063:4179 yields 105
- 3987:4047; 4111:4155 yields 106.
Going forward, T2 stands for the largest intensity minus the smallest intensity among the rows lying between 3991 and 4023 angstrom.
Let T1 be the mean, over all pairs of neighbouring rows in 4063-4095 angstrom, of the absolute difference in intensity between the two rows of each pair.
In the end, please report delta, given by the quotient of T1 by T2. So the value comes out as 0.40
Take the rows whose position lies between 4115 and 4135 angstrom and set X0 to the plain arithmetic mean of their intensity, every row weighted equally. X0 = 13.5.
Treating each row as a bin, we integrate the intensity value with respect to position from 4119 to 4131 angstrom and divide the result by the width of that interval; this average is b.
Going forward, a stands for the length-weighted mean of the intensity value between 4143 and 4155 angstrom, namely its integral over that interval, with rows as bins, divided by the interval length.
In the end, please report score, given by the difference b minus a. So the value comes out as 1.0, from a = 12.6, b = 13.6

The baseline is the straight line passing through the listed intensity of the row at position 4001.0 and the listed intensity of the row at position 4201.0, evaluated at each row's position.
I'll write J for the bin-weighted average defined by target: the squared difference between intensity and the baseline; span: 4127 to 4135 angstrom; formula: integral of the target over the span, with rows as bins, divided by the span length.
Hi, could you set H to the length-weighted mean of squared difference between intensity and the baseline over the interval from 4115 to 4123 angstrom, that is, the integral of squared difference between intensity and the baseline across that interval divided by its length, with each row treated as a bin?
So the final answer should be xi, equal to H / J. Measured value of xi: 7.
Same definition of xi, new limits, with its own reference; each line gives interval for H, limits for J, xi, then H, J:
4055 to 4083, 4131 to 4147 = 1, 0.14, 0.15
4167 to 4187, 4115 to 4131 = 0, 0.26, 1.21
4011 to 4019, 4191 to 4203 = 24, 0.62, 0.03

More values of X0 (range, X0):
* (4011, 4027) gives 12.8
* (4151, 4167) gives 12.4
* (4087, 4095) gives 14.1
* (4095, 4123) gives 14.0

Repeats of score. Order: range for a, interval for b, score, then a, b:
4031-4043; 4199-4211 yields -0.7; 12.8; 12.1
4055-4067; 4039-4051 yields 0.0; 12.8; 12.7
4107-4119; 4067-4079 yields -0.7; 13.9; 13.2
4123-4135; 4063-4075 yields 0.0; 13.2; 13.2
